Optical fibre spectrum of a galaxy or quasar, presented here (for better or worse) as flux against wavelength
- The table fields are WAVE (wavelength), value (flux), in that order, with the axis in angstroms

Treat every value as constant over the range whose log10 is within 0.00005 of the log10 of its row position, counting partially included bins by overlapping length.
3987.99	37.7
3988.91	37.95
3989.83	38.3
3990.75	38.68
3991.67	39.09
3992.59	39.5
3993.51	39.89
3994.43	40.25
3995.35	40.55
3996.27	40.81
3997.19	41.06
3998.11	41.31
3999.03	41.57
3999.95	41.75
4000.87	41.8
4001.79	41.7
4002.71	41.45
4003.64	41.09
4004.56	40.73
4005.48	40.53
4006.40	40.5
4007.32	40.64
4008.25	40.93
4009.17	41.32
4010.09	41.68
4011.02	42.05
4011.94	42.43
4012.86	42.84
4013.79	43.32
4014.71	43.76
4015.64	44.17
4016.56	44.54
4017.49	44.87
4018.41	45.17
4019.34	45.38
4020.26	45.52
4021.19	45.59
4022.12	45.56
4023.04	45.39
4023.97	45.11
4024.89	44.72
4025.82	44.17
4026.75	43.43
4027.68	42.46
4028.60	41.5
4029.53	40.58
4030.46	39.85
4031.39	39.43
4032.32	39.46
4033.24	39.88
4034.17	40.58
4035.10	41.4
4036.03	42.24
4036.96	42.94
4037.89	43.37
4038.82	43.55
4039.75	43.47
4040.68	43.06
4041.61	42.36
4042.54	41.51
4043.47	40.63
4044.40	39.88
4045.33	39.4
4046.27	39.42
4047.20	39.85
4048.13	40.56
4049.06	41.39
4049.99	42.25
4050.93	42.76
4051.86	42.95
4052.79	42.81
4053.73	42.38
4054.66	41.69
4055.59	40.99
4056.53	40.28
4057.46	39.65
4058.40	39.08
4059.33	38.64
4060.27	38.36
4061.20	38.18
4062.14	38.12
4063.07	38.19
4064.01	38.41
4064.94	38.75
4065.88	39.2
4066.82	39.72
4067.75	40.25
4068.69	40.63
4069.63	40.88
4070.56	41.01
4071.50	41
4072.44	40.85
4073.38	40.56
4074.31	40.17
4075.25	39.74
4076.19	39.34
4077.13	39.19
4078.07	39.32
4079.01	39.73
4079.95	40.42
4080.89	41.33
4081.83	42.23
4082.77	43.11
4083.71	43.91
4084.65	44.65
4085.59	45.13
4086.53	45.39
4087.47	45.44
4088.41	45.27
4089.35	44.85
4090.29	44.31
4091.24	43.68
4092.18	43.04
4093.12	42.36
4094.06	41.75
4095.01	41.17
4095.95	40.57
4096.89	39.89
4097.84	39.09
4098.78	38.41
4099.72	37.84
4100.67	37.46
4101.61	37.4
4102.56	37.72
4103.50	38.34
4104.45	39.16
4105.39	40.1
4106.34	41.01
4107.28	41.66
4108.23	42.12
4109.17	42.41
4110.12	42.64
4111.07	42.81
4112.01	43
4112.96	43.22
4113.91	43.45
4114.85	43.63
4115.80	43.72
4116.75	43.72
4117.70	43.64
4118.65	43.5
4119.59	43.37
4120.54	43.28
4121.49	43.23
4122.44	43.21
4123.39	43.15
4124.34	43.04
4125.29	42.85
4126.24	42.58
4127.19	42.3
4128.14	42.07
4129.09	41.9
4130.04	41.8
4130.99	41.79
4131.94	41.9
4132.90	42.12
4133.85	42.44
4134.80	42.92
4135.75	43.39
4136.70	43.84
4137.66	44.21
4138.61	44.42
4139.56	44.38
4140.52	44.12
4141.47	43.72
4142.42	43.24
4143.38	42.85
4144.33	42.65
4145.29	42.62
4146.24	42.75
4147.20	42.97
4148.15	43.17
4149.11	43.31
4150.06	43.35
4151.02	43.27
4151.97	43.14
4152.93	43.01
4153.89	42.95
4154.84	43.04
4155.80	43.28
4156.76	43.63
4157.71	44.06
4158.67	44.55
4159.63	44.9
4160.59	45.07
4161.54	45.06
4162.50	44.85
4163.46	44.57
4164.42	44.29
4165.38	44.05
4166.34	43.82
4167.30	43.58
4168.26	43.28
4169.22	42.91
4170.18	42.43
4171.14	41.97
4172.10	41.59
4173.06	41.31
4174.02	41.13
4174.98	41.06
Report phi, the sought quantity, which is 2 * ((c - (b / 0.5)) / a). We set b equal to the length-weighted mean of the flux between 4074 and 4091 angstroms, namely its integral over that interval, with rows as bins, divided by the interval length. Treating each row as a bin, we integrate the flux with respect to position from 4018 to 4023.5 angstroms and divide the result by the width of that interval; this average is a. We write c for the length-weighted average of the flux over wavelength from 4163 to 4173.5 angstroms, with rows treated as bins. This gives -1.84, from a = 45.4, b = 42.4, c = 43.1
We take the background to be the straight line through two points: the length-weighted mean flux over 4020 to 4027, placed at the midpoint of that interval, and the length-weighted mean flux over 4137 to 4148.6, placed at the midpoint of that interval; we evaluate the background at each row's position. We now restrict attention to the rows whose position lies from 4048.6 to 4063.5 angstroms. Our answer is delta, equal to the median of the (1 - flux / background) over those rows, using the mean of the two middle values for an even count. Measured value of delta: 0.09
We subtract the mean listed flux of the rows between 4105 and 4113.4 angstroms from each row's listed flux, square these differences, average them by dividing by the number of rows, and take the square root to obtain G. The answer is 1.0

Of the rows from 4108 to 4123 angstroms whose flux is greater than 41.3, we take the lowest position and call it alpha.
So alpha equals 4108.23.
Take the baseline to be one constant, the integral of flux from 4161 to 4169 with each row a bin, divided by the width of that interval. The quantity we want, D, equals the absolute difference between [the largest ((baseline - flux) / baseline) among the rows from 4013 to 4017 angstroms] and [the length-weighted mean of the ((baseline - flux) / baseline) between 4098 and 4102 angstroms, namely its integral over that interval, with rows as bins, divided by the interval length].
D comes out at 0.123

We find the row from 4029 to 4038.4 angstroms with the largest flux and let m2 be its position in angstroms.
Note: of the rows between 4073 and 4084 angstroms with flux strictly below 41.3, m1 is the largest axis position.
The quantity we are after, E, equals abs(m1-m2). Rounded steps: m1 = 4079.95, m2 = 4037.89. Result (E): 42.1 angstroms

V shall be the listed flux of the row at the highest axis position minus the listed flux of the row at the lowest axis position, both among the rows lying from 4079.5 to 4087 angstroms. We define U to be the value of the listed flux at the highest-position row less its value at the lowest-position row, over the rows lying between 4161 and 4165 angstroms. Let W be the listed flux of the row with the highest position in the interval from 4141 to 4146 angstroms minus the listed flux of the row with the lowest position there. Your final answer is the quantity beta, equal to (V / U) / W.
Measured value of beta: 5.9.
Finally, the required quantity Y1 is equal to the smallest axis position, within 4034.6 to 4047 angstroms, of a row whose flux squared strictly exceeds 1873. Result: 4037.89 angstroms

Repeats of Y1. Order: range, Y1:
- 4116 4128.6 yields 4116.75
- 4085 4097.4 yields 4085.59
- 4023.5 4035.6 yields 4023.97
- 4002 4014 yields 4013.79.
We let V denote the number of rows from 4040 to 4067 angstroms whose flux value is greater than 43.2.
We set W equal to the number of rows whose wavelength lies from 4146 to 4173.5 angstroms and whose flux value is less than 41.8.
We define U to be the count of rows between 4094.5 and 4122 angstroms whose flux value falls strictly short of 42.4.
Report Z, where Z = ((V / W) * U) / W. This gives 0.0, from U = 15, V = 0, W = 2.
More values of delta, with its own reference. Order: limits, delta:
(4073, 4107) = 0.08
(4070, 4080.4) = 0.09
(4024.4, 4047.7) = 0.08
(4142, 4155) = 0.01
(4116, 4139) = 0.01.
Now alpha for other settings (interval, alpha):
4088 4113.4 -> 4088.41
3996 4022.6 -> 3998.11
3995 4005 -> 3998.11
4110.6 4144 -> 4111.07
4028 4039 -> 4028.60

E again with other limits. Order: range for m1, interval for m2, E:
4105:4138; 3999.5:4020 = 87.0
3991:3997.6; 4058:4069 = 71.5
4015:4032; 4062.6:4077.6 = 39.2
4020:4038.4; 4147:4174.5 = 126.4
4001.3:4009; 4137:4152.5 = 130.4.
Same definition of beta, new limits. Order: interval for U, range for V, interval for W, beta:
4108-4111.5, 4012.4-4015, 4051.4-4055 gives -1.1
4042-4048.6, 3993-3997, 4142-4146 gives 1.6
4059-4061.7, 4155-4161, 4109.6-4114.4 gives -4.8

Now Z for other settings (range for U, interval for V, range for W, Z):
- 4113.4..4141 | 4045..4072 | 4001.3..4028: 0.0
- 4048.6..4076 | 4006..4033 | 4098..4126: 3.9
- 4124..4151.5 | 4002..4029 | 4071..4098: 0.4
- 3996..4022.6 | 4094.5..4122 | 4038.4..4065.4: 0.4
